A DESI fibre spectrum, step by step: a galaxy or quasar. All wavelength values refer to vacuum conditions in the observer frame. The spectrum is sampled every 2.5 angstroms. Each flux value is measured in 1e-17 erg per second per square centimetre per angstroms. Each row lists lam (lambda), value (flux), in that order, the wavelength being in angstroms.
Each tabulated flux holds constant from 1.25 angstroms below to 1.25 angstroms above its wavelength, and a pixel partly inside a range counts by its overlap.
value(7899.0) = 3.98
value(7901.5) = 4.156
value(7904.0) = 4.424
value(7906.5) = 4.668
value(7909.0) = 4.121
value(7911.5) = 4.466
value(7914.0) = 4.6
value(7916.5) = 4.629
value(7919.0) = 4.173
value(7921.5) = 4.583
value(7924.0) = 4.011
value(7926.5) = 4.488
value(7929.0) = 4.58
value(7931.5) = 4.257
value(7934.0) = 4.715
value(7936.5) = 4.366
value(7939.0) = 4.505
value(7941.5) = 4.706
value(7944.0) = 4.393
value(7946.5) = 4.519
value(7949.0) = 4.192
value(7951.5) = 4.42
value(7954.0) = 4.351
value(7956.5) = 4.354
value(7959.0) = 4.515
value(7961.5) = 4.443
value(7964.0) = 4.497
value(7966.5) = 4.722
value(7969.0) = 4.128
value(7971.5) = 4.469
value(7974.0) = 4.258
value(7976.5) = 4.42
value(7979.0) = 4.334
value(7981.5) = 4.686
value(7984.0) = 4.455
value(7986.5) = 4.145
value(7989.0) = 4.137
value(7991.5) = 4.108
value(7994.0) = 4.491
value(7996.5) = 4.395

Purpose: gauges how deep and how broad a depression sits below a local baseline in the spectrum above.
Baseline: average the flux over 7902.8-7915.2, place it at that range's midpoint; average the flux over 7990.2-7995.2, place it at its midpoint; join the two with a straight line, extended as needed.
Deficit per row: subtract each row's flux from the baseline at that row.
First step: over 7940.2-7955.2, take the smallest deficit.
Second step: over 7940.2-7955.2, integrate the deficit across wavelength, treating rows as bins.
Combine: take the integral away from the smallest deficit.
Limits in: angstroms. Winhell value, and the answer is 0.4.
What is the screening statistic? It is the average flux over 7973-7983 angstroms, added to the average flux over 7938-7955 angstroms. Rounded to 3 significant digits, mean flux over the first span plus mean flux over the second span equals 8.87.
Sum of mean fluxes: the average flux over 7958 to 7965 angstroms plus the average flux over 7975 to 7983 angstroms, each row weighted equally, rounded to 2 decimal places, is 8.96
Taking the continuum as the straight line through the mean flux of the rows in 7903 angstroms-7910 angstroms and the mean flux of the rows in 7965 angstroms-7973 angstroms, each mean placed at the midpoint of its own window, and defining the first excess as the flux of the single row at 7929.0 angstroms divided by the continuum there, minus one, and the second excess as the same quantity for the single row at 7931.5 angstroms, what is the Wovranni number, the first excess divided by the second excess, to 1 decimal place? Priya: -1.0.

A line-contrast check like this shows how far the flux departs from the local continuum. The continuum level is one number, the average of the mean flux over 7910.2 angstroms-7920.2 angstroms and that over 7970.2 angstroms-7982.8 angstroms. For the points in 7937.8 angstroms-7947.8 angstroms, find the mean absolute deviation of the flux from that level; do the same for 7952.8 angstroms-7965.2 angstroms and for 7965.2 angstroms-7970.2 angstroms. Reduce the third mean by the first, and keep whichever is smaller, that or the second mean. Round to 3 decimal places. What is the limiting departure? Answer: 0.063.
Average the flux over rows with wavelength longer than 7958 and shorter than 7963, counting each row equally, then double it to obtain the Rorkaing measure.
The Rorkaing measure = 8.96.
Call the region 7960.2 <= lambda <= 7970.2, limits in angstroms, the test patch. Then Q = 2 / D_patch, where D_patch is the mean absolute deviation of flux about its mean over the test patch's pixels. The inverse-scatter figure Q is 12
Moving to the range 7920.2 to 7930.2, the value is 10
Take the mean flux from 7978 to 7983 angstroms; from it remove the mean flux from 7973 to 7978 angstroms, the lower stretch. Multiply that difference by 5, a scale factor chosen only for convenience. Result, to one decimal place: 0.9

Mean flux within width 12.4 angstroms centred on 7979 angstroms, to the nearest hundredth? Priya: 4.43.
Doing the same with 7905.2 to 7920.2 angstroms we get 4.44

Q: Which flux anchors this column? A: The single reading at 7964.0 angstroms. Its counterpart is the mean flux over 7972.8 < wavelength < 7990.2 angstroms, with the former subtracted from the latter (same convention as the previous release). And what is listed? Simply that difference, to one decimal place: -0.1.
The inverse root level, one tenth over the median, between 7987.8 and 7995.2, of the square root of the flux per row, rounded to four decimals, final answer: 0.0492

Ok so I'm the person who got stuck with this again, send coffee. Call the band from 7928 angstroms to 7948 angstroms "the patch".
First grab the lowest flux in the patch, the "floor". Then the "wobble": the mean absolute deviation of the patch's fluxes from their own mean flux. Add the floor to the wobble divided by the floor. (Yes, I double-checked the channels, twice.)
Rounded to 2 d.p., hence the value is 4.29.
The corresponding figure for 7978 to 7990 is 4.18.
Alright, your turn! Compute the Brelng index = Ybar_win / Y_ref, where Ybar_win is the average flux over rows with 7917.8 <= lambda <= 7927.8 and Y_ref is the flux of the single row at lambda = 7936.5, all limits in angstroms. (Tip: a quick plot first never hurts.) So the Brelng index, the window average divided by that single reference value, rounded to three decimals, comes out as 0.988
